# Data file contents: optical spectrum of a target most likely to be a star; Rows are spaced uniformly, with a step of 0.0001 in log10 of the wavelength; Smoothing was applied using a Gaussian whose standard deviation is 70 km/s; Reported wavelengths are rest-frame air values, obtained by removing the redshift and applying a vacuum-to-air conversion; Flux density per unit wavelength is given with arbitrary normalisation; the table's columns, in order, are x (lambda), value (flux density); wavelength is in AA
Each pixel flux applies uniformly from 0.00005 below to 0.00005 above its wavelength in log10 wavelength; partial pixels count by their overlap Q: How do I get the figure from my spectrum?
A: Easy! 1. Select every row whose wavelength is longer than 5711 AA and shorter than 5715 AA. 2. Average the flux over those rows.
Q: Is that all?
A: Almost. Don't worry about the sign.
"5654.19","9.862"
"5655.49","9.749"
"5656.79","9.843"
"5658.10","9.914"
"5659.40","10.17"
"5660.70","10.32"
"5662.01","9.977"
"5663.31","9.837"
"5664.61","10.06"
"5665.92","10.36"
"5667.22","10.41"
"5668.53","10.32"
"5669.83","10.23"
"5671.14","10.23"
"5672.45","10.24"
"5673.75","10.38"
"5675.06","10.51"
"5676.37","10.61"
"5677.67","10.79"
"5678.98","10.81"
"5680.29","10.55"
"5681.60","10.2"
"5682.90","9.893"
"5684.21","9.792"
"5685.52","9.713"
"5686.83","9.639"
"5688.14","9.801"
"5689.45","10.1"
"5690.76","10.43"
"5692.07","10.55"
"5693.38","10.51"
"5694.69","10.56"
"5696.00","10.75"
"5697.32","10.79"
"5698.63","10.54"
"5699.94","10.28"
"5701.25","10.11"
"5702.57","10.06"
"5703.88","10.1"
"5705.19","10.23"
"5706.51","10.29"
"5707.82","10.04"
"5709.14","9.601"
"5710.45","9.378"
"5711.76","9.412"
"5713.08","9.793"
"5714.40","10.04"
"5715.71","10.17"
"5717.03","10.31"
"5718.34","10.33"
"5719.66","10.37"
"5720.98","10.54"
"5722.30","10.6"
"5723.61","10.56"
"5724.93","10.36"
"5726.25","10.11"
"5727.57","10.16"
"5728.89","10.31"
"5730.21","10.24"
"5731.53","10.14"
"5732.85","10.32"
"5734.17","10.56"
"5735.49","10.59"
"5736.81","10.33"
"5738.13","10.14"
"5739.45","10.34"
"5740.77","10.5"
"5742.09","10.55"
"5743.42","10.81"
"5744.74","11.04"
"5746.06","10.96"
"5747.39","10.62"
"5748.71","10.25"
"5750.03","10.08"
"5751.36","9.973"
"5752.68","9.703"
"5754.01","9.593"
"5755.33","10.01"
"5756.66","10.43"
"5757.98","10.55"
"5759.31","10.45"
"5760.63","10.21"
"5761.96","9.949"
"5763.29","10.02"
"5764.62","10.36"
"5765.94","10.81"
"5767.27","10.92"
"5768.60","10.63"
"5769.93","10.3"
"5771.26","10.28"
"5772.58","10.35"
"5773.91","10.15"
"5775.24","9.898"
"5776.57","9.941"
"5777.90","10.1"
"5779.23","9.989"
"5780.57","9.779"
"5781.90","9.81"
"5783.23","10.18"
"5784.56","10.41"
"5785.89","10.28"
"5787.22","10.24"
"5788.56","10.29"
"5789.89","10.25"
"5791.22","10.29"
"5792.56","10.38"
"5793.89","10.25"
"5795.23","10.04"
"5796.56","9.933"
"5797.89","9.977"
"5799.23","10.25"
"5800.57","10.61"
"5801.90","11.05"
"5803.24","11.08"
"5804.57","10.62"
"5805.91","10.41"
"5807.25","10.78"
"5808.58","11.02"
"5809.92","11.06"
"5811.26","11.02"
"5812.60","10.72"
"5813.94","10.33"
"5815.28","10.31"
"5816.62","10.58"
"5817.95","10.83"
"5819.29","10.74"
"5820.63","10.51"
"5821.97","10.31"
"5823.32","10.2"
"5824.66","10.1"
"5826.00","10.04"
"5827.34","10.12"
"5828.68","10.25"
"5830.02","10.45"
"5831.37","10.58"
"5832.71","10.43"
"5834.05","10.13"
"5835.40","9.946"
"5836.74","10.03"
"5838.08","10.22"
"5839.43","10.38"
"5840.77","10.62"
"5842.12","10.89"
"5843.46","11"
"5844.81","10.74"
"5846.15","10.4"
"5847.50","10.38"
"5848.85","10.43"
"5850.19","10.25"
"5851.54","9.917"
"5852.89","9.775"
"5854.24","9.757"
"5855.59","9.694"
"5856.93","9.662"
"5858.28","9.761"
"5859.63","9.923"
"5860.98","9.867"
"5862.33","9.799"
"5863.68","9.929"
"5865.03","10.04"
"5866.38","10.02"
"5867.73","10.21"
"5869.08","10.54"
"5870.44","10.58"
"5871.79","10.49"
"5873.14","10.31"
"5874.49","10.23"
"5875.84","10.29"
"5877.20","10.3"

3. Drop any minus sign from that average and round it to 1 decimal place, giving 9.7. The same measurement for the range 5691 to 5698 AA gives 10.6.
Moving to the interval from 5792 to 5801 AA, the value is 10.2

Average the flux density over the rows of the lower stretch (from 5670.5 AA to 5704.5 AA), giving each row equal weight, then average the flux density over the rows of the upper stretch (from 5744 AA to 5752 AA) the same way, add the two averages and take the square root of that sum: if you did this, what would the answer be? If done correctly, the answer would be 4.56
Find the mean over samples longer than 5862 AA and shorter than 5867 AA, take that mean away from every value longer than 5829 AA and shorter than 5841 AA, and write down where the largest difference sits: 5840.77 AA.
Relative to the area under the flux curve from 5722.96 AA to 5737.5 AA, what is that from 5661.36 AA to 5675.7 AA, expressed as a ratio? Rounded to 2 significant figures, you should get 0.98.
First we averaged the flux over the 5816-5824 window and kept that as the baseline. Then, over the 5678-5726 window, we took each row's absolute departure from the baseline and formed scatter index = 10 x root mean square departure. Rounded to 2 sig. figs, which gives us 5.0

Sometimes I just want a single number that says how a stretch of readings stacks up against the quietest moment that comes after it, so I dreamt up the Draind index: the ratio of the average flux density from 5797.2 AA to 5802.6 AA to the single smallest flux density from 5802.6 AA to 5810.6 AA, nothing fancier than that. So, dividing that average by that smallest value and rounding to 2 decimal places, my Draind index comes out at 1.01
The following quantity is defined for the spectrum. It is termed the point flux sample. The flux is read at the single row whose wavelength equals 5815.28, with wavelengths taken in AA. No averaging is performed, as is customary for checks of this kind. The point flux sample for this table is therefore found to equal 10.31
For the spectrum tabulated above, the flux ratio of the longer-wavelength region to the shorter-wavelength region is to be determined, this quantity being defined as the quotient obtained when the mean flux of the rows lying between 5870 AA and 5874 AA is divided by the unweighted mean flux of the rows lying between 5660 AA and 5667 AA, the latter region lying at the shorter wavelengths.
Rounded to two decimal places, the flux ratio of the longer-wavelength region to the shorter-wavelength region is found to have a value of 1.03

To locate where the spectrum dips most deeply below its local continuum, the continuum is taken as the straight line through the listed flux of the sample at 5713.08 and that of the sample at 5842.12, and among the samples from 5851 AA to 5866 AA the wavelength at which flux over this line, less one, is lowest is 5856.93 AA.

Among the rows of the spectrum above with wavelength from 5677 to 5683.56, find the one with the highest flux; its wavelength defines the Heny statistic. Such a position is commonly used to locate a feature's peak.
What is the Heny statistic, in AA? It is 5678.98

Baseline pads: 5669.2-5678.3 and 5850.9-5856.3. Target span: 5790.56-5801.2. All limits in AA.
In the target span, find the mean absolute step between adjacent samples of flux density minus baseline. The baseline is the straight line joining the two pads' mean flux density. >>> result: 0.17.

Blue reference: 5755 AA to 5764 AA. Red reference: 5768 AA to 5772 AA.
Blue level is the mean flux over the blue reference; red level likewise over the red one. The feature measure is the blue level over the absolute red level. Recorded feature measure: 0.98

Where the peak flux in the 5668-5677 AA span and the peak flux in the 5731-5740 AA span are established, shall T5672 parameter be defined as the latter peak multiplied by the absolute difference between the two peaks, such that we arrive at 0.2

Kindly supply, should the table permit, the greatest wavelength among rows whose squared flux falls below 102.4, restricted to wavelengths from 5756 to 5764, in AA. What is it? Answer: 5763.29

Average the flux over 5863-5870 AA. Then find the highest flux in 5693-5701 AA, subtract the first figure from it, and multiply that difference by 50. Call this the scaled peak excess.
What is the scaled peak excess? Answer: 32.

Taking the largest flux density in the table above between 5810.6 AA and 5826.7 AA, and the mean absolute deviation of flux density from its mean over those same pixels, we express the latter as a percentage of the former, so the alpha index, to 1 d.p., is 2.4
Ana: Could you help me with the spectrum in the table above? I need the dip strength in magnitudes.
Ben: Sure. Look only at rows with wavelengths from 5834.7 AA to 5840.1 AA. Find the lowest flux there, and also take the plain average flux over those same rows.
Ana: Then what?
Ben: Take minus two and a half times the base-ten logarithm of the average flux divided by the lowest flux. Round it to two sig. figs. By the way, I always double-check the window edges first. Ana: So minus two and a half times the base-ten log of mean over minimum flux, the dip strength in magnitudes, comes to -0.021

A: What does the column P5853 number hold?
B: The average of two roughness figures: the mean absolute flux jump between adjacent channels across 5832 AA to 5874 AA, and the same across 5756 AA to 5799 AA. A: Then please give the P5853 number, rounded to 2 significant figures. 0.15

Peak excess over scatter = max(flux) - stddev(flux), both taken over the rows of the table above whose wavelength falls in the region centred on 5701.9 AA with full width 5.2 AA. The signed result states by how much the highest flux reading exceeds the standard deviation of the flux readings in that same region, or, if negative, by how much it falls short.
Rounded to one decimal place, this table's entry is 10.2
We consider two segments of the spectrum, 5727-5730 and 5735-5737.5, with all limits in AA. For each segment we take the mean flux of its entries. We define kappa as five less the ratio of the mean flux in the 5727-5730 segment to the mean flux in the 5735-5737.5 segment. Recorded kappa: 4.02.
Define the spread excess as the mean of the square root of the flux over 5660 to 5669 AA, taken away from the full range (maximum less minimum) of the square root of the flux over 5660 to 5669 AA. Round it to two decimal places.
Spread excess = -3.10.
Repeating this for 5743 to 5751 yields -3.11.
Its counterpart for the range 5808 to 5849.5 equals -3.06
